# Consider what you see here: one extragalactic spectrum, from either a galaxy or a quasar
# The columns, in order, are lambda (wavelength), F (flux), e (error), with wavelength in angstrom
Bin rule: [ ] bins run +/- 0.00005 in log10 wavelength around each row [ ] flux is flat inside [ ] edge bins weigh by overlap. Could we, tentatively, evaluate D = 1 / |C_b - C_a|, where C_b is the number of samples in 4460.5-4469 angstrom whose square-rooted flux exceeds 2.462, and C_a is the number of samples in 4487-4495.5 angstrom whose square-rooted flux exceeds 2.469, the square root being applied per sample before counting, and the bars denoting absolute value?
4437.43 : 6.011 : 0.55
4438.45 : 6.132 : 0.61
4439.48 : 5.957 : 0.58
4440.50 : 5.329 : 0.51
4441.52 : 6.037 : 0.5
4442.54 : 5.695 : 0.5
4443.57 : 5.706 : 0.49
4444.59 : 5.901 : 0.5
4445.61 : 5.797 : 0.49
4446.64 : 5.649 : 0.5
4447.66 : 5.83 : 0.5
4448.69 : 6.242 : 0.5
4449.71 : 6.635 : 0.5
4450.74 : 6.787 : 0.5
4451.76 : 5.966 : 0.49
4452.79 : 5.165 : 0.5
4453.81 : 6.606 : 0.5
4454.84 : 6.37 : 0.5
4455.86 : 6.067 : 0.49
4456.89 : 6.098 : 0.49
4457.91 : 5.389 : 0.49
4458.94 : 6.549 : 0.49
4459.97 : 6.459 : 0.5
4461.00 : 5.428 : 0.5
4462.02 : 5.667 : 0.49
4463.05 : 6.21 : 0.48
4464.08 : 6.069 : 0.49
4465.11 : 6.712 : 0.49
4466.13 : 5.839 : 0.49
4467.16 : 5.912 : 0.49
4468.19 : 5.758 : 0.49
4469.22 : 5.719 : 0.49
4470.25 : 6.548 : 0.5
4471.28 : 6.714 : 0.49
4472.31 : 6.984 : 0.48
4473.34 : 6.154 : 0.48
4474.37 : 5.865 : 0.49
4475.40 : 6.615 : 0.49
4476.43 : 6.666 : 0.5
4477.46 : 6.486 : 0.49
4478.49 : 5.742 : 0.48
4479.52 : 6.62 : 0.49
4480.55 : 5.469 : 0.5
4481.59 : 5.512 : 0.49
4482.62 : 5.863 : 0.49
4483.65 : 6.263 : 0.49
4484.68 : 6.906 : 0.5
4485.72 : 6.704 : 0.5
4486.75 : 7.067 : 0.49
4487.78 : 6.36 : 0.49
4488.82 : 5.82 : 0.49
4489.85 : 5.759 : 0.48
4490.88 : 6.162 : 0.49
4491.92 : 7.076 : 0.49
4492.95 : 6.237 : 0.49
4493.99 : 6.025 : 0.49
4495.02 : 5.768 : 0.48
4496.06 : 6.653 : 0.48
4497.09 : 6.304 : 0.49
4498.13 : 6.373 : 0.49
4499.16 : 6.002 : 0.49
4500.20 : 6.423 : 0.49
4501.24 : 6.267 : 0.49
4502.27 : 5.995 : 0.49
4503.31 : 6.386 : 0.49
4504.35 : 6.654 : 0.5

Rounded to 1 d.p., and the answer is 1.0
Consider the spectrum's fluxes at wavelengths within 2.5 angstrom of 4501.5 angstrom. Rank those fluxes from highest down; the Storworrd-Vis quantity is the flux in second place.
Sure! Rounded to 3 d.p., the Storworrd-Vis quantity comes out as 6.386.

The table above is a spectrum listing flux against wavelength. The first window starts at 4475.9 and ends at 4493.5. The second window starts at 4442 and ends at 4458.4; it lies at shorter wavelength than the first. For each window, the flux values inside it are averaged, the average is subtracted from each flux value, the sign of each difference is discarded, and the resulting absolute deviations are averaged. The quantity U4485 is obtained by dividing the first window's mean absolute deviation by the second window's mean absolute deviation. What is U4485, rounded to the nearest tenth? 1.2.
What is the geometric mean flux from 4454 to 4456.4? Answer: 6.22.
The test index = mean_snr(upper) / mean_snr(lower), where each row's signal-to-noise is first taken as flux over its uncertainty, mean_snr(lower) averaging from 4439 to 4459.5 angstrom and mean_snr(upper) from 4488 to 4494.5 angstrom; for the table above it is 1.057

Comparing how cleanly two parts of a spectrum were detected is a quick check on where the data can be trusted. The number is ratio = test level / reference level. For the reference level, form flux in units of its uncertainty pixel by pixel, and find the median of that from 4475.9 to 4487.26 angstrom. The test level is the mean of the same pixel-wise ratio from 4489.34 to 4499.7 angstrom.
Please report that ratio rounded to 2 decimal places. 0.97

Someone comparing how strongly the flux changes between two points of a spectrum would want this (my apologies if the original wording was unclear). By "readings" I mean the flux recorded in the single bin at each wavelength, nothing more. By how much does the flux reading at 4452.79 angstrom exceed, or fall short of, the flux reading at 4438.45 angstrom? -1.0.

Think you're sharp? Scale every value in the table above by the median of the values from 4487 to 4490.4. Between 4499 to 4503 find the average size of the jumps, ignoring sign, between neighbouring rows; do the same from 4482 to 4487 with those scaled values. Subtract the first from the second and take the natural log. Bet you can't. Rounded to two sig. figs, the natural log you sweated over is -3.9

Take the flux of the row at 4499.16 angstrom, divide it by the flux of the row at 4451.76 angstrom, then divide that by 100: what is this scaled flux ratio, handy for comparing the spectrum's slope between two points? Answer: 0.0101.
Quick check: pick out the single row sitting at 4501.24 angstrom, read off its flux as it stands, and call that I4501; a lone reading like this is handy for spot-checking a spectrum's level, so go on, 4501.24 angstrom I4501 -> 6.267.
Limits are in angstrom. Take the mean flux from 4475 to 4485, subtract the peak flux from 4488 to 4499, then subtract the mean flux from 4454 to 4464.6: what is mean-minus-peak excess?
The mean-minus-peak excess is -6.9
